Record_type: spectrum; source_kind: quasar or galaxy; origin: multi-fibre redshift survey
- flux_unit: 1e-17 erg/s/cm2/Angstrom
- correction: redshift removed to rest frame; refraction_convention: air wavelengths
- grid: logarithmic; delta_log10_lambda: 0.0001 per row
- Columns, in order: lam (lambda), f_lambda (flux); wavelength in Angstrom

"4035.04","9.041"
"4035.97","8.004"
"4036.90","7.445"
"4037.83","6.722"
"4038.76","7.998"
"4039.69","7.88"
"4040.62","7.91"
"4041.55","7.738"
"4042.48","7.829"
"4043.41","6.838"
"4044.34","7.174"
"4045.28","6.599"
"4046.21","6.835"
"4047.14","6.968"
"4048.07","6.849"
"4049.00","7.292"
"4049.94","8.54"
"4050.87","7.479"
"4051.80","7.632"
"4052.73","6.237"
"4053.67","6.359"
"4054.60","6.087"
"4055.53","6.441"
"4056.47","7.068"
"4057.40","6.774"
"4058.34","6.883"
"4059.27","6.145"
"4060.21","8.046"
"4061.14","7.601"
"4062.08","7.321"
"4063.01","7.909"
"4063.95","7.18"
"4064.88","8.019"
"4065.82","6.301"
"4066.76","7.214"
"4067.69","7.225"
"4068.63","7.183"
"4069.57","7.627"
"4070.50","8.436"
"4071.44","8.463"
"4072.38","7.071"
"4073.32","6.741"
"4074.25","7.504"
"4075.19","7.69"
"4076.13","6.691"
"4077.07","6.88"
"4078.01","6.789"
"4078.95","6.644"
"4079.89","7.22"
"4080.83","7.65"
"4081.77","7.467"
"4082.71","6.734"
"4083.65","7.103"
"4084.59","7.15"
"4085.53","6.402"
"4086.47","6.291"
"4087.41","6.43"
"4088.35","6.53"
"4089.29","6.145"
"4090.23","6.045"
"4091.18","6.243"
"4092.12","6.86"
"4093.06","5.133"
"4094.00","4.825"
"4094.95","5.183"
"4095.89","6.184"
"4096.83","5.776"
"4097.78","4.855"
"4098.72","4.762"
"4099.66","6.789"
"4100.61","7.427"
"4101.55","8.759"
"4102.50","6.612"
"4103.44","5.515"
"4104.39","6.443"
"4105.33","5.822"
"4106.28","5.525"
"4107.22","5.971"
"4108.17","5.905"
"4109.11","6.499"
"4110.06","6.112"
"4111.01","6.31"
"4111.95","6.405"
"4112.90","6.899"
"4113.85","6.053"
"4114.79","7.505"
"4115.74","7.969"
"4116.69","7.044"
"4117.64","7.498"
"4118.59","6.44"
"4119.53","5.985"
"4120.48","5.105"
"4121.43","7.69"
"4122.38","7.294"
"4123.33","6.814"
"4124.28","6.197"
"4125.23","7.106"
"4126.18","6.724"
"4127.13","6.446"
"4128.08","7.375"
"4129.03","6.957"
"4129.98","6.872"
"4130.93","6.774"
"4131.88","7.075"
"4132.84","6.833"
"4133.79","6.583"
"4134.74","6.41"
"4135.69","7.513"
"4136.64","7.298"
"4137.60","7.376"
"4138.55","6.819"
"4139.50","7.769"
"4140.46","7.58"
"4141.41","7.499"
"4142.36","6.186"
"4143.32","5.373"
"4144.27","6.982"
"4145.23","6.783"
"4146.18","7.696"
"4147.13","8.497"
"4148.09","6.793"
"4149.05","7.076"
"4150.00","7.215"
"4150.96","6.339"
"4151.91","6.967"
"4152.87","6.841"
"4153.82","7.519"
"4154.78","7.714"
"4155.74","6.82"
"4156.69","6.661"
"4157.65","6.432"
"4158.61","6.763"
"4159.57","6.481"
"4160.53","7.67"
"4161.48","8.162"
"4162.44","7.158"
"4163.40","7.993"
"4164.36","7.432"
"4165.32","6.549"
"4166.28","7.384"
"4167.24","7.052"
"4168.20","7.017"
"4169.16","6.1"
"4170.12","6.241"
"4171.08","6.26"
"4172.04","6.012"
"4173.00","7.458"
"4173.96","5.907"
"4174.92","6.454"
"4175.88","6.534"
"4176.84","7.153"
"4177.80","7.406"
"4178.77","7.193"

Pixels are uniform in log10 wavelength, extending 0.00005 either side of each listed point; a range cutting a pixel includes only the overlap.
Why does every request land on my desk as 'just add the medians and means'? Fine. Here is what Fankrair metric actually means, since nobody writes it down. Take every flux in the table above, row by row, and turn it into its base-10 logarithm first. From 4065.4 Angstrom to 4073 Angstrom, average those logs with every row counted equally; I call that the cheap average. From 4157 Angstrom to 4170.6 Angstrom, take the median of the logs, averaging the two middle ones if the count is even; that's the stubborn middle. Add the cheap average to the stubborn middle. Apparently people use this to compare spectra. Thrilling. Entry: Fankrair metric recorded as 1.72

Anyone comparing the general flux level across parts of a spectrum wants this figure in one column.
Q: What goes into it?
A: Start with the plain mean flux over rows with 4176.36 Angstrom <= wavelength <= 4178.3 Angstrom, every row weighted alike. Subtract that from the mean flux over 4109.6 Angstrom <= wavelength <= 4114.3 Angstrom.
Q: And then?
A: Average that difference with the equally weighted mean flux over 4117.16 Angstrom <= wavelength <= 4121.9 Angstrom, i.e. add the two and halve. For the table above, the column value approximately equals 2.8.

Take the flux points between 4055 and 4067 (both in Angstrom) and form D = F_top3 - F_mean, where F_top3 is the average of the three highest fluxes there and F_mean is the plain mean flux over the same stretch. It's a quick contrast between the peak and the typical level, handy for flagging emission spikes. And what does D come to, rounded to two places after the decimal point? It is 0.85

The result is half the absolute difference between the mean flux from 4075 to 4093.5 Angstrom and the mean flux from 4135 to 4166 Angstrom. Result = 0.21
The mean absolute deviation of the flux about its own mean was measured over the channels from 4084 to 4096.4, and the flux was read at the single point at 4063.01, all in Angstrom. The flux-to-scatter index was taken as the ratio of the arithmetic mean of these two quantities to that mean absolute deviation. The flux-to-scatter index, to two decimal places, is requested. 8.41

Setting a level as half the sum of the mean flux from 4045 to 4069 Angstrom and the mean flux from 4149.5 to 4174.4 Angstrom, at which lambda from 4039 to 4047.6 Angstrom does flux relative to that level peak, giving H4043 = 4040.62 Angstrom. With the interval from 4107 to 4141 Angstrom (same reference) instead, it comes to 4115.74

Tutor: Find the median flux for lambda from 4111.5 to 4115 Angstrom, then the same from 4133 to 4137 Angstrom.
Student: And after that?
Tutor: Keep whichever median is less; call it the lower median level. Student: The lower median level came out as 6.7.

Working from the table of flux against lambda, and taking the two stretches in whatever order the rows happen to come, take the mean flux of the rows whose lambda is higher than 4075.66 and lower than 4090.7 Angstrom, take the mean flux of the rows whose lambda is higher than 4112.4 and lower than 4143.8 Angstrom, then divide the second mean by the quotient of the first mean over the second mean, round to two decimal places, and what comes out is 7.00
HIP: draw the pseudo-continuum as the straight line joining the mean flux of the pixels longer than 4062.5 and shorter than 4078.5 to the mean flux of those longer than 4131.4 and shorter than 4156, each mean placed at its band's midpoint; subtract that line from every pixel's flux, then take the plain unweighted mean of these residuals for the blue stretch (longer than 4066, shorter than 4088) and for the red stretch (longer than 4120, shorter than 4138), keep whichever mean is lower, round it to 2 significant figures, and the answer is -0.25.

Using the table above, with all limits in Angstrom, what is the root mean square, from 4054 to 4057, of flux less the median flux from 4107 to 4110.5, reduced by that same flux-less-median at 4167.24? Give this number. -0.4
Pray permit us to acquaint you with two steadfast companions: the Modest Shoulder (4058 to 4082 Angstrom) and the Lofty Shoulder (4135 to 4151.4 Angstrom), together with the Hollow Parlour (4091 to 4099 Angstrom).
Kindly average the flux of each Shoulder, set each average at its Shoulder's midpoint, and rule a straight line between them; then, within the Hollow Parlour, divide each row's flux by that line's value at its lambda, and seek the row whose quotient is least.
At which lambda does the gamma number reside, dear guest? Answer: 4098.72 Angstrom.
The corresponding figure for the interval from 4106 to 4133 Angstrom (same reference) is 4120.48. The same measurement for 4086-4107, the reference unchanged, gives 4098.72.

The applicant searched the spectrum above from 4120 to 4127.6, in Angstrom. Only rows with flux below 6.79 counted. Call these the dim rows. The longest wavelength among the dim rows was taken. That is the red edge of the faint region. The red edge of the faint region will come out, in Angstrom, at 4127.13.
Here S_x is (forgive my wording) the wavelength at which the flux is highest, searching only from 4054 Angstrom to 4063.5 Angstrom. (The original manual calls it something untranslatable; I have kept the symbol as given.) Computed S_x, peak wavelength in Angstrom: 4060.21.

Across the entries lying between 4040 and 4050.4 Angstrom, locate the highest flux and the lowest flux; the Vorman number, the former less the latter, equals 1.9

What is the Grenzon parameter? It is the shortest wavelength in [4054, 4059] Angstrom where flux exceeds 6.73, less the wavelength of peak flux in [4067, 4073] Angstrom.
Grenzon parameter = -15.0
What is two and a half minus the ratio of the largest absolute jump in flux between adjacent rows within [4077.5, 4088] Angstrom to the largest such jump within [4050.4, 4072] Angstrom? 2.11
